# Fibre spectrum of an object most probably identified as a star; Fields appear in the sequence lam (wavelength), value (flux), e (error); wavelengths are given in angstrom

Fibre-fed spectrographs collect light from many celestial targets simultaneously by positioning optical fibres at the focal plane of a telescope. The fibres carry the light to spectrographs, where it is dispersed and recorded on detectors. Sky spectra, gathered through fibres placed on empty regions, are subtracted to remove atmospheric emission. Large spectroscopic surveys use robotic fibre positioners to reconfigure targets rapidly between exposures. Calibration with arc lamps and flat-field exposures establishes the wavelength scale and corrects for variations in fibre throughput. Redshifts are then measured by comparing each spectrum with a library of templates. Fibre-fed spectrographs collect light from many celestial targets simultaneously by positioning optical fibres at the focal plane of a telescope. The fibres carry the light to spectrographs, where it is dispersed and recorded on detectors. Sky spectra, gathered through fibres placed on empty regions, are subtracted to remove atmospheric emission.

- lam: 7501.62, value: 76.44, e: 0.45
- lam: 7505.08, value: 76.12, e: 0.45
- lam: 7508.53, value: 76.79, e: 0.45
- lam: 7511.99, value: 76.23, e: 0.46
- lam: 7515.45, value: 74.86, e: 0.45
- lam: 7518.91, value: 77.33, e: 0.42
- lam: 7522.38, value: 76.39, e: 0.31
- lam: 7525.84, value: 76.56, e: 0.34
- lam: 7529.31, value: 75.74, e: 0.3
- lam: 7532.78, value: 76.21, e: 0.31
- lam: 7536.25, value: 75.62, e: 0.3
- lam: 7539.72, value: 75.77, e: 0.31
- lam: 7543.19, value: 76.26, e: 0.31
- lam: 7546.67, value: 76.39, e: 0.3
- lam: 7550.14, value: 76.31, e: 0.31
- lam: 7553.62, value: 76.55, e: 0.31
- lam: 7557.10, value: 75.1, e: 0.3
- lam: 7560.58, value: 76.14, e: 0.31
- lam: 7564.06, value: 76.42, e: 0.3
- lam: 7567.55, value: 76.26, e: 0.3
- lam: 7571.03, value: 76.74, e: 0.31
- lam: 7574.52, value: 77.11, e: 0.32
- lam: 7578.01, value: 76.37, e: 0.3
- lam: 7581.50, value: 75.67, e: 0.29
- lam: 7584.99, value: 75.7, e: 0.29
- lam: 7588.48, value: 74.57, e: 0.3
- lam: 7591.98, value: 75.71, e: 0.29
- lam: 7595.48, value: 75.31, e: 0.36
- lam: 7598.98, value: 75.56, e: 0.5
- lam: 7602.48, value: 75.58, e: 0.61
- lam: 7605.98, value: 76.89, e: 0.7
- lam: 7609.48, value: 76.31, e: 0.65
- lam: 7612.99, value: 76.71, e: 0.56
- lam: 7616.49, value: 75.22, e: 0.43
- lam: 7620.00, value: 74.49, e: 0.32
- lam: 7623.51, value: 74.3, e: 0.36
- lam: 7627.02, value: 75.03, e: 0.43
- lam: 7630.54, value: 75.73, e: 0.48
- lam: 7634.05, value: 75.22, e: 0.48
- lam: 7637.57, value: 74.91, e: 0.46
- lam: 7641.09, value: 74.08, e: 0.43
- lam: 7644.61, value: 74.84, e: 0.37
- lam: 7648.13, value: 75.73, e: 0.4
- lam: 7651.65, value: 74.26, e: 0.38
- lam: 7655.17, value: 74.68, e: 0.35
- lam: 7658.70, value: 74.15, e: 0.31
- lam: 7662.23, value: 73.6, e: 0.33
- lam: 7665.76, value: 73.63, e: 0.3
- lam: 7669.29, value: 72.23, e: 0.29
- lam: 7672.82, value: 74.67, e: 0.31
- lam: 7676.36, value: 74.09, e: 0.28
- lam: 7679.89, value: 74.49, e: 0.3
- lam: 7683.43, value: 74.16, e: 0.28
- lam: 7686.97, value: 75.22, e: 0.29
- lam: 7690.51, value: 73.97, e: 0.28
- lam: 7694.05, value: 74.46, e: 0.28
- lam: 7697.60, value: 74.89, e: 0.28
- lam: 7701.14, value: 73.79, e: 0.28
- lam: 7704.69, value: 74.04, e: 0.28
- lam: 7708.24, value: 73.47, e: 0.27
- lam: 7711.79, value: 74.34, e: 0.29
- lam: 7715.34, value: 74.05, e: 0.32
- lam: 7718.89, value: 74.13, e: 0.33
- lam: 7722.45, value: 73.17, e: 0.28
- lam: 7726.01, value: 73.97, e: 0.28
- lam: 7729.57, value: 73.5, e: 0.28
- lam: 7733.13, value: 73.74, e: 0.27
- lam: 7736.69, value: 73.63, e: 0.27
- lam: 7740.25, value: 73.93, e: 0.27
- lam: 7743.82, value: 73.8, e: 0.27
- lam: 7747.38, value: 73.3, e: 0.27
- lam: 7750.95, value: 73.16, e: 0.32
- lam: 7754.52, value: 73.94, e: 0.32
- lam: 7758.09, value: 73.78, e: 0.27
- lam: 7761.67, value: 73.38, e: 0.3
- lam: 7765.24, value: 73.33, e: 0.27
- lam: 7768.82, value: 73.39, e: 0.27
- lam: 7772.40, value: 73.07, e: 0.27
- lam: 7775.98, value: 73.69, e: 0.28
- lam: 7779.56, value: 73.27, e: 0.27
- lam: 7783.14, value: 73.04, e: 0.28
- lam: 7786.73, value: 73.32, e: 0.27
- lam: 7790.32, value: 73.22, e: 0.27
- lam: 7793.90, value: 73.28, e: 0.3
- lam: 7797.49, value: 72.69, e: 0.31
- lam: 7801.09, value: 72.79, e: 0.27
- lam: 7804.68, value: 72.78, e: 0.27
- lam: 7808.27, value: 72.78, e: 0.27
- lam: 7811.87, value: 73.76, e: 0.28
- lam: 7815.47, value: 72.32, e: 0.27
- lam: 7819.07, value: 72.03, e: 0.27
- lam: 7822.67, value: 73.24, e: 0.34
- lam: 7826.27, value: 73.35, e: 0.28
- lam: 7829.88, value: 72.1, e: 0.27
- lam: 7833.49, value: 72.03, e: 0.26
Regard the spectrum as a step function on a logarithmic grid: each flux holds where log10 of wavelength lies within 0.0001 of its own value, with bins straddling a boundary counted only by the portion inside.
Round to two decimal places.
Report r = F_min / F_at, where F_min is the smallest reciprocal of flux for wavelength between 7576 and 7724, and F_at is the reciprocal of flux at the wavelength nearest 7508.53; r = 1.00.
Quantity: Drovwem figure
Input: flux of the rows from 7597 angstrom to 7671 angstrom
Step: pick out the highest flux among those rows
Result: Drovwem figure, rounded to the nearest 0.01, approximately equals 76.89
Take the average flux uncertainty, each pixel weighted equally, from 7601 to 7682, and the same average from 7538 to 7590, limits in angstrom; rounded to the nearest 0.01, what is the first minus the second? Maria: 0.11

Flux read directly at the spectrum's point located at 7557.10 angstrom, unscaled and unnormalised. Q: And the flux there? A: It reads 75.1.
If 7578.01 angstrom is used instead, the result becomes 76.37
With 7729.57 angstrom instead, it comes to 73.5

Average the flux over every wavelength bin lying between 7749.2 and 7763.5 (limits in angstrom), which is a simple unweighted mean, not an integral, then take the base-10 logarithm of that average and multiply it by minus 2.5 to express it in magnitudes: -4.67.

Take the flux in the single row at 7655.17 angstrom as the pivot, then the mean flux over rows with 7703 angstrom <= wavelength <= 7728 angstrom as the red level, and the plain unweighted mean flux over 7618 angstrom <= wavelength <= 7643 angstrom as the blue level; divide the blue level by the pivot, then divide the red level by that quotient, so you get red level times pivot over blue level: 73.7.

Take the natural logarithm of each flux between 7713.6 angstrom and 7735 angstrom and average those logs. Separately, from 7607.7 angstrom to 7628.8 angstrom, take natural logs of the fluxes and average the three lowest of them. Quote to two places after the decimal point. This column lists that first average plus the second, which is 8.61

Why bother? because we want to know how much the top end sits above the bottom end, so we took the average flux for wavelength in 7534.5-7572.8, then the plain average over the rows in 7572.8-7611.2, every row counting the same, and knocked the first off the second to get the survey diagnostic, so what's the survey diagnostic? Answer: -0.3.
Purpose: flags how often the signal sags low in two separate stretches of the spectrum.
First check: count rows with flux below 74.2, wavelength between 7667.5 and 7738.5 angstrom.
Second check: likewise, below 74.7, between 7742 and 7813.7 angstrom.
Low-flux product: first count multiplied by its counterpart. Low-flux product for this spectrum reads 280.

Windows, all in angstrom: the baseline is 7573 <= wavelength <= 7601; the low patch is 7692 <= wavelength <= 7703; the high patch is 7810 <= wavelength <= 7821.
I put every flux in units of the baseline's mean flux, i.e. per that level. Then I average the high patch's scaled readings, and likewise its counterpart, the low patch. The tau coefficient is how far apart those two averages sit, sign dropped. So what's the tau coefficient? 0.022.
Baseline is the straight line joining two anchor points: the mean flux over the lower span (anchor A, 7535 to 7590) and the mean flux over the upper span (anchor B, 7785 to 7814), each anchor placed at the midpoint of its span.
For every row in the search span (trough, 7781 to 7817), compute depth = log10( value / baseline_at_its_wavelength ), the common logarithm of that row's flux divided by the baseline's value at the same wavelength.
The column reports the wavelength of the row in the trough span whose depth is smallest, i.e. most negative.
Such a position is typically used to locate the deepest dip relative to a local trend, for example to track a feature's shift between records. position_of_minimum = 7815.47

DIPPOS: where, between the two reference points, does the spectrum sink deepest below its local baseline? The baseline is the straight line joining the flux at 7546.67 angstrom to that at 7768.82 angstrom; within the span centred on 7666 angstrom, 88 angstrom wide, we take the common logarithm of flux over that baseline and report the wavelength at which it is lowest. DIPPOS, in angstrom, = 7669.29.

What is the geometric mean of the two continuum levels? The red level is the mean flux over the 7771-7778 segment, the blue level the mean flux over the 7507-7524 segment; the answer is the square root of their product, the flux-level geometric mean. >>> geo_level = 74.84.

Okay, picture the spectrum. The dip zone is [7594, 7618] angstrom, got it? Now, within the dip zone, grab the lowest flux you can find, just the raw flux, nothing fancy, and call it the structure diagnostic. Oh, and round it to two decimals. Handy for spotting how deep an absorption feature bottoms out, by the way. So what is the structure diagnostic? 75.22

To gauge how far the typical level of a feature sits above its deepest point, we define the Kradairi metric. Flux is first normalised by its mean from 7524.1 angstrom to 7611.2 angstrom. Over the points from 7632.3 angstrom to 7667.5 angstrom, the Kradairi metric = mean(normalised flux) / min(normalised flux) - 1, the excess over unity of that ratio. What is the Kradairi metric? 0.012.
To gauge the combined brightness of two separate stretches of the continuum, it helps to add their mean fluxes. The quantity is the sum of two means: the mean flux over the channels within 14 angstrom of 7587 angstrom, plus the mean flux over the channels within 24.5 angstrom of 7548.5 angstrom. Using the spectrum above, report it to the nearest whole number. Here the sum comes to 152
